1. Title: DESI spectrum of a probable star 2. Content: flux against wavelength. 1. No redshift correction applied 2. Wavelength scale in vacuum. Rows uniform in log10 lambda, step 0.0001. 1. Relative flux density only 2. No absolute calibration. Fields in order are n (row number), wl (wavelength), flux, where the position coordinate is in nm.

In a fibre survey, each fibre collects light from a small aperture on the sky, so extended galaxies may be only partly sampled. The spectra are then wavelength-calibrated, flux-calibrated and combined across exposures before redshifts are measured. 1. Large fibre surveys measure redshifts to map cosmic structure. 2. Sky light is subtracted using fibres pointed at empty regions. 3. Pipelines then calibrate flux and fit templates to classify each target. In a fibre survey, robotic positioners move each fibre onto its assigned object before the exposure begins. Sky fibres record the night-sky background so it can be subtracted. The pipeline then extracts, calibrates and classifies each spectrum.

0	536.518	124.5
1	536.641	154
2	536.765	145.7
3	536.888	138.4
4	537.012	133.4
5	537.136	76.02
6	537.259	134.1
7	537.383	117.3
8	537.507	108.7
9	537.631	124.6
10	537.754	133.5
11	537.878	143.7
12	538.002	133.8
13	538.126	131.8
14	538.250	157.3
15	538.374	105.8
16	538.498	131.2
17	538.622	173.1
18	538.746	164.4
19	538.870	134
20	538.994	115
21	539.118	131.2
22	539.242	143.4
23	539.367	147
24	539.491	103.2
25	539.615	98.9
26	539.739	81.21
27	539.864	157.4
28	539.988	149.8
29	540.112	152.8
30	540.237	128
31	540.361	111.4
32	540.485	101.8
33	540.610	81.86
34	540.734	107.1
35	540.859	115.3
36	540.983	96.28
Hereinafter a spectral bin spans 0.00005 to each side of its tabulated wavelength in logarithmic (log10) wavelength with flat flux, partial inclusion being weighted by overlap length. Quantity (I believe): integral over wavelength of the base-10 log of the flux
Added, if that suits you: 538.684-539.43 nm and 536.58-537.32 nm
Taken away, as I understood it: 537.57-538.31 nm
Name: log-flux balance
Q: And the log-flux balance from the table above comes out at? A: 1.57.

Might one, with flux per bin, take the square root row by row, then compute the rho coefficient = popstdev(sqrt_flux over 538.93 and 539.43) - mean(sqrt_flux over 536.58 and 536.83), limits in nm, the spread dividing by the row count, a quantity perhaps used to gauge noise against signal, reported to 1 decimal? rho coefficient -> -11.7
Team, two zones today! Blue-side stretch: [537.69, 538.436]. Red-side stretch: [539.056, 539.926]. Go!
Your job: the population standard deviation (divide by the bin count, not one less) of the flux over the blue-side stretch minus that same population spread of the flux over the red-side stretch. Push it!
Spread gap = -11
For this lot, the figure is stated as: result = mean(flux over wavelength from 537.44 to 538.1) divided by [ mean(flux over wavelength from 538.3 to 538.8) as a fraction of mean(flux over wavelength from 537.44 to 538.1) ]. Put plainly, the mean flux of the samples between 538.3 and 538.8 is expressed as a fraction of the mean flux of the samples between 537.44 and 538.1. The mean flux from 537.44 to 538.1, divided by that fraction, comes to 116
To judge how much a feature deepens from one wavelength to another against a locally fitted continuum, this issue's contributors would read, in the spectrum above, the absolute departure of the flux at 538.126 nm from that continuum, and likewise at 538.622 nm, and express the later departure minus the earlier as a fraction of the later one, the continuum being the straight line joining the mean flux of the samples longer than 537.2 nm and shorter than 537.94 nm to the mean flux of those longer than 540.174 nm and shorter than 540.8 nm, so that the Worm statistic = 0.84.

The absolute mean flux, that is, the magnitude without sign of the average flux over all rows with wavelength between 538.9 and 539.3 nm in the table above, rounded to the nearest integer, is 130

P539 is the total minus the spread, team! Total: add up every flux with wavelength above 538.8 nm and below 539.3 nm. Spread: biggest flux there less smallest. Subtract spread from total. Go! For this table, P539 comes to 495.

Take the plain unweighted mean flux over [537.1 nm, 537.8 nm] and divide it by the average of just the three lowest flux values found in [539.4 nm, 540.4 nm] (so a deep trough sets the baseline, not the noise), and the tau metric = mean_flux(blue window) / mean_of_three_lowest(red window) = 1.2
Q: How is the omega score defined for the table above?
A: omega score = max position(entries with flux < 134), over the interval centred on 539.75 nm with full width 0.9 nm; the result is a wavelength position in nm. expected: 539.739 nm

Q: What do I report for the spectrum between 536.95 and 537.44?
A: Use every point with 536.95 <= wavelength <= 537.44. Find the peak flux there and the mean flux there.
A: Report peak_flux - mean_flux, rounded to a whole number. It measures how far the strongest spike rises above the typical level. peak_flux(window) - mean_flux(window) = 19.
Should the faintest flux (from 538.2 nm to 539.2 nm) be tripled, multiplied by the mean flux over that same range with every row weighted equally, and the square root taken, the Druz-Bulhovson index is 210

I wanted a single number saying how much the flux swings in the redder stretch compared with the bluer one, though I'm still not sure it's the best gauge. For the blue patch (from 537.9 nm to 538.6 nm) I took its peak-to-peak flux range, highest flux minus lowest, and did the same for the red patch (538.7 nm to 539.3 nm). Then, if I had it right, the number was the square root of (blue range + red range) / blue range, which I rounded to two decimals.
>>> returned 1.40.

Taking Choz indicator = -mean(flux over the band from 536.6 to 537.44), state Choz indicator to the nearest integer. -128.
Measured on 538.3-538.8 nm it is -144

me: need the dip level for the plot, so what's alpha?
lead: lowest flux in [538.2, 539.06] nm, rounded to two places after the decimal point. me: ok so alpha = 105.80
